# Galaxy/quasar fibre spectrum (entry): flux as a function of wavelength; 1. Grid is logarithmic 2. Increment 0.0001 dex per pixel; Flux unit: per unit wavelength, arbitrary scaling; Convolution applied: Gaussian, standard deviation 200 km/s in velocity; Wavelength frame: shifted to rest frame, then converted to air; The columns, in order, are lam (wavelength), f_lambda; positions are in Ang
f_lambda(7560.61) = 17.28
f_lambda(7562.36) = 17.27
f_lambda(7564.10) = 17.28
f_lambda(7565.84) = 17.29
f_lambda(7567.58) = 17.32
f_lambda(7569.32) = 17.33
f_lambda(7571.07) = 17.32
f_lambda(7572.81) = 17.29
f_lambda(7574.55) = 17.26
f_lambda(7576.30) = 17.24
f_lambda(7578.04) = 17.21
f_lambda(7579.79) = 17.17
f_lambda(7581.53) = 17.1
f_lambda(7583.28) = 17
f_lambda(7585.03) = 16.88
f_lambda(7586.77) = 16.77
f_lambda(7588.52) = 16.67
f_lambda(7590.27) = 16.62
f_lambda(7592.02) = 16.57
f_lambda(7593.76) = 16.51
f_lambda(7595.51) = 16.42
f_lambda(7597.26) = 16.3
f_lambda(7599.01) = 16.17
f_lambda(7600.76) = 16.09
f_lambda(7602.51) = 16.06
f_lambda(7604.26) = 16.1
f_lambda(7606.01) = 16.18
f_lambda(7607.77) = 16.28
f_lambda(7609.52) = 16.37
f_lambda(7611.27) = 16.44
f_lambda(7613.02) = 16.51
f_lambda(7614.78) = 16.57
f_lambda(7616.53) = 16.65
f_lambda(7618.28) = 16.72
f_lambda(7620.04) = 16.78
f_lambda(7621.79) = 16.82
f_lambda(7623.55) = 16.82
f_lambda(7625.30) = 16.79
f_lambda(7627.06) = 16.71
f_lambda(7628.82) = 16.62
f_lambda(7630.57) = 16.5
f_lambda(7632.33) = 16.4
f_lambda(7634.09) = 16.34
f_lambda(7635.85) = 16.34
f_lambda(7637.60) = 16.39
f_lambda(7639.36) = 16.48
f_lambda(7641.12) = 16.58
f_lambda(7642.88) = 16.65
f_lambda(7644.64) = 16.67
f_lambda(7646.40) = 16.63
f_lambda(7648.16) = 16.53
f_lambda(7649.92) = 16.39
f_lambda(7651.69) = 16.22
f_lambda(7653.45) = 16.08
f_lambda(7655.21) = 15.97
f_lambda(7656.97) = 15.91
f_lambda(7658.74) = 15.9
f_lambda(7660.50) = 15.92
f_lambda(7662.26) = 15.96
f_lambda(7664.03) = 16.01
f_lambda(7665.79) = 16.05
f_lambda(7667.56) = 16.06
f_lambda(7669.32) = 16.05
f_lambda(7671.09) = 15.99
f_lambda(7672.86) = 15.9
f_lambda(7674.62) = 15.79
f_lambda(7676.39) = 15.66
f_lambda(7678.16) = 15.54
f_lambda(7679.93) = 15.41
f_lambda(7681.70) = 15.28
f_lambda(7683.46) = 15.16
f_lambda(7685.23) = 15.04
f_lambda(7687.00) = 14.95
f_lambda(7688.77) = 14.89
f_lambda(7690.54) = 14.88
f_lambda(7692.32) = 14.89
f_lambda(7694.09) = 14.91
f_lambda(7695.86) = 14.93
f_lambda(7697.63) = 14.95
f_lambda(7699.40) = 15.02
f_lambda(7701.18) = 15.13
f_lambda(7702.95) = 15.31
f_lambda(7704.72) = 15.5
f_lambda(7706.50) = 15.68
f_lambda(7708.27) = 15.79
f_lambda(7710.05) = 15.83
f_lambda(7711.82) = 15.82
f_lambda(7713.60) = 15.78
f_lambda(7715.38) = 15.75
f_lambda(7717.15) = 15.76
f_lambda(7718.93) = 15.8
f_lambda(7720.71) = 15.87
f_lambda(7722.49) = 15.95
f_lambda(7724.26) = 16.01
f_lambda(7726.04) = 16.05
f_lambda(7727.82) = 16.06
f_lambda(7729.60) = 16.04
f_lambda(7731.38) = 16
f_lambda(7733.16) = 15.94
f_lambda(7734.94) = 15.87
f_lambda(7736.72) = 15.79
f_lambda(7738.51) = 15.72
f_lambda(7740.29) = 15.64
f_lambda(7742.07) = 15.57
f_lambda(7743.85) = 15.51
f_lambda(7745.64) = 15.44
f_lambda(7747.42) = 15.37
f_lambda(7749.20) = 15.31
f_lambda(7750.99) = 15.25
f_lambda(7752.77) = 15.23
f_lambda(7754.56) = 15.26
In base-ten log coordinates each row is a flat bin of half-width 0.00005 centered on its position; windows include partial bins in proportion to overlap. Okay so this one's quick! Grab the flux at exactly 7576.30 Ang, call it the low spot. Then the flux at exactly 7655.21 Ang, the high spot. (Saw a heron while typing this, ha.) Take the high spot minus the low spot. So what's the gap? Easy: -1.3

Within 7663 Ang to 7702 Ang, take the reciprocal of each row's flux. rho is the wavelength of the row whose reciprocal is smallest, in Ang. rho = 7667.56 Ang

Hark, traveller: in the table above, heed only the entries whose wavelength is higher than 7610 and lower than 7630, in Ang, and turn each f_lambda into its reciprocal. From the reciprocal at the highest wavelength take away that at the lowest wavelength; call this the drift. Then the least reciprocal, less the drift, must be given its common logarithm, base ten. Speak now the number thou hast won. -1.22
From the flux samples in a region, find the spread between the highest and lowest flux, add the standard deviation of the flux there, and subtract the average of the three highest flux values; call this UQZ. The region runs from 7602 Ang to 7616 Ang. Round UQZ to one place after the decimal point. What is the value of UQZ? -15.8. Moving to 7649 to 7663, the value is -15.6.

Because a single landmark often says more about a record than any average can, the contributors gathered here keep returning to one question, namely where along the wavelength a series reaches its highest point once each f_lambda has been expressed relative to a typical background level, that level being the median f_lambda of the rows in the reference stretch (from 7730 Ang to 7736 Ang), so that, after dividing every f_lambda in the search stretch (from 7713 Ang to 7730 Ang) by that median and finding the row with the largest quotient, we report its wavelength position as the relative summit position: 7727.82 Ang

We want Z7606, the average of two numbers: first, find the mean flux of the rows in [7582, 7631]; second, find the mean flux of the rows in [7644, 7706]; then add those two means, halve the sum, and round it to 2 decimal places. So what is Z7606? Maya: 16.09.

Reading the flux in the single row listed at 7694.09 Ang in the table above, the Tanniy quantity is 14.91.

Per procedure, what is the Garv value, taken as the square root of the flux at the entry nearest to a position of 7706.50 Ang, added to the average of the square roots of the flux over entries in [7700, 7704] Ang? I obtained 7.86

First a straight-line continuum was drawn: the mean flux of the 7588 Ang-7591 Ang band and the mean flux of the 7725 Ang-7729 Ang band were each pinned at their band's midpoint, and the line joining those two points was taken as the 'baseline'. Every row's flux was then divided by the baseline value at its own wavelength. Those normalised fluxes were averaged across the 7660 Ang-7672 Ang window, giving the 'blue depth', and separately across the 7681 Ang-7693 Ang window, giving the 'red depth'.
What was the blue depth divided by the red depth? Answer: 1.06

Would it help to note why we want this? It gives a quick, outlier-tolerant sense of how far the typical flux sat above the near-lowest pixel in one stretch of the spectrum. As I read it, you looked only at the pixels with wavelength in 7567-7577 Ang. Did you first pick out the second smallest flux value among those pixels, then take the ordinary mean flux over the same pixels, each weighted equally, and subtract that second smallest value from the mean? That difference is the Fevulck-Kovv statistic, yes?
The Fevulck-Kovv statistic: 0.03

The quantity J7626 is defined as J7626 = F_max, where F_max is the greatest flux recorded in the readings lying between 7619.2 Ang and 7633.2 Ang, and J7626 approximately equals 16.82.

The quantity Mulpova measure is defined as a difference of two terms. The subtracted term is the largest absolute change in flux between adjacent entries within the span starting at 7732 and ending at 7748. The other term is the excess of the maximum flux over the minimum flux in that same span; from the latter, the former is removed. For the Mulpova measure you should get 0.49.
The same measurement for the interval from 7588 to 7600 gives 0.37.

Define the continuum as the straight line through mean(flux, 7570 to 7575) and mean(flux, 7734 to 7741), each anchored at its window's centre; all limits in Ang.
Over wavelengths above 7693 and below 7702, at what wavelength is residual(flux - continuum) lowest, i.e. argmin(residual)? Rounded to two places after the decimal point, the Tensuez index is 7694.09 Ang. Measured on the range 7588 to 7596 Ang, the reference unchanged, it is 7595.51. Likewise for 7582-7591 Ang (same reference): 7590.27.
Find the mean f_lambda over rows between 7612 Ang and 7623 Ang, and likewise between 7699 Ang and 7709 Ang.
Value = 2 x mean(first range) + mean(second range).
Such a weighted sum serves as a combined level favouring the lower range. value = 48.8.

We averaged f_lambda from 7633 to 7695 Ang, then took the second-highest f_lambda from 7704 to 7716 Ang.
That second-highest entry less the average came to 0.0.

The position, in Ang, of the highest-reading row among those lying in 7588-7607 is 7588.52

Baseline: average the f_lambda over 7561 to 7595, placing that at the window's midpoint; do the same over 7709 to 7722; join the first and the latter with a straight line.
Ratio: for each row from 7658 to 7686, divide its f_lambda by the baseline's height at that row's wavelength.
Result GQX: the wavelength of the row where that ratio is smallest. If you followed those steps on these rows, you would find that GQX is 7685.23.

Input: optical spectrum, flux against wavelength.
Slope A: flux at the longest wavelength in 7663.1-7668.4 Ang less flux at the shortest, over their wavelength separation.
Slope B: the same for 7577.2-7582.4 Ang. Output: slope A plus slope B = -0.02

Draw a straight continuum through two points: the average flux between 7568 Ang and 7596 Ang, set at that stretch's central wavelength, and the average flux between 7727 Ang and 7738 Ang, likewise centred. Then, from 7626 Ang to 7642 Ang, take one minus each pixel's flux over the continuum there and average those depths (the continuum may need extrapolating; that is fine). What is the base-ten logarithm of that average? -2.12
